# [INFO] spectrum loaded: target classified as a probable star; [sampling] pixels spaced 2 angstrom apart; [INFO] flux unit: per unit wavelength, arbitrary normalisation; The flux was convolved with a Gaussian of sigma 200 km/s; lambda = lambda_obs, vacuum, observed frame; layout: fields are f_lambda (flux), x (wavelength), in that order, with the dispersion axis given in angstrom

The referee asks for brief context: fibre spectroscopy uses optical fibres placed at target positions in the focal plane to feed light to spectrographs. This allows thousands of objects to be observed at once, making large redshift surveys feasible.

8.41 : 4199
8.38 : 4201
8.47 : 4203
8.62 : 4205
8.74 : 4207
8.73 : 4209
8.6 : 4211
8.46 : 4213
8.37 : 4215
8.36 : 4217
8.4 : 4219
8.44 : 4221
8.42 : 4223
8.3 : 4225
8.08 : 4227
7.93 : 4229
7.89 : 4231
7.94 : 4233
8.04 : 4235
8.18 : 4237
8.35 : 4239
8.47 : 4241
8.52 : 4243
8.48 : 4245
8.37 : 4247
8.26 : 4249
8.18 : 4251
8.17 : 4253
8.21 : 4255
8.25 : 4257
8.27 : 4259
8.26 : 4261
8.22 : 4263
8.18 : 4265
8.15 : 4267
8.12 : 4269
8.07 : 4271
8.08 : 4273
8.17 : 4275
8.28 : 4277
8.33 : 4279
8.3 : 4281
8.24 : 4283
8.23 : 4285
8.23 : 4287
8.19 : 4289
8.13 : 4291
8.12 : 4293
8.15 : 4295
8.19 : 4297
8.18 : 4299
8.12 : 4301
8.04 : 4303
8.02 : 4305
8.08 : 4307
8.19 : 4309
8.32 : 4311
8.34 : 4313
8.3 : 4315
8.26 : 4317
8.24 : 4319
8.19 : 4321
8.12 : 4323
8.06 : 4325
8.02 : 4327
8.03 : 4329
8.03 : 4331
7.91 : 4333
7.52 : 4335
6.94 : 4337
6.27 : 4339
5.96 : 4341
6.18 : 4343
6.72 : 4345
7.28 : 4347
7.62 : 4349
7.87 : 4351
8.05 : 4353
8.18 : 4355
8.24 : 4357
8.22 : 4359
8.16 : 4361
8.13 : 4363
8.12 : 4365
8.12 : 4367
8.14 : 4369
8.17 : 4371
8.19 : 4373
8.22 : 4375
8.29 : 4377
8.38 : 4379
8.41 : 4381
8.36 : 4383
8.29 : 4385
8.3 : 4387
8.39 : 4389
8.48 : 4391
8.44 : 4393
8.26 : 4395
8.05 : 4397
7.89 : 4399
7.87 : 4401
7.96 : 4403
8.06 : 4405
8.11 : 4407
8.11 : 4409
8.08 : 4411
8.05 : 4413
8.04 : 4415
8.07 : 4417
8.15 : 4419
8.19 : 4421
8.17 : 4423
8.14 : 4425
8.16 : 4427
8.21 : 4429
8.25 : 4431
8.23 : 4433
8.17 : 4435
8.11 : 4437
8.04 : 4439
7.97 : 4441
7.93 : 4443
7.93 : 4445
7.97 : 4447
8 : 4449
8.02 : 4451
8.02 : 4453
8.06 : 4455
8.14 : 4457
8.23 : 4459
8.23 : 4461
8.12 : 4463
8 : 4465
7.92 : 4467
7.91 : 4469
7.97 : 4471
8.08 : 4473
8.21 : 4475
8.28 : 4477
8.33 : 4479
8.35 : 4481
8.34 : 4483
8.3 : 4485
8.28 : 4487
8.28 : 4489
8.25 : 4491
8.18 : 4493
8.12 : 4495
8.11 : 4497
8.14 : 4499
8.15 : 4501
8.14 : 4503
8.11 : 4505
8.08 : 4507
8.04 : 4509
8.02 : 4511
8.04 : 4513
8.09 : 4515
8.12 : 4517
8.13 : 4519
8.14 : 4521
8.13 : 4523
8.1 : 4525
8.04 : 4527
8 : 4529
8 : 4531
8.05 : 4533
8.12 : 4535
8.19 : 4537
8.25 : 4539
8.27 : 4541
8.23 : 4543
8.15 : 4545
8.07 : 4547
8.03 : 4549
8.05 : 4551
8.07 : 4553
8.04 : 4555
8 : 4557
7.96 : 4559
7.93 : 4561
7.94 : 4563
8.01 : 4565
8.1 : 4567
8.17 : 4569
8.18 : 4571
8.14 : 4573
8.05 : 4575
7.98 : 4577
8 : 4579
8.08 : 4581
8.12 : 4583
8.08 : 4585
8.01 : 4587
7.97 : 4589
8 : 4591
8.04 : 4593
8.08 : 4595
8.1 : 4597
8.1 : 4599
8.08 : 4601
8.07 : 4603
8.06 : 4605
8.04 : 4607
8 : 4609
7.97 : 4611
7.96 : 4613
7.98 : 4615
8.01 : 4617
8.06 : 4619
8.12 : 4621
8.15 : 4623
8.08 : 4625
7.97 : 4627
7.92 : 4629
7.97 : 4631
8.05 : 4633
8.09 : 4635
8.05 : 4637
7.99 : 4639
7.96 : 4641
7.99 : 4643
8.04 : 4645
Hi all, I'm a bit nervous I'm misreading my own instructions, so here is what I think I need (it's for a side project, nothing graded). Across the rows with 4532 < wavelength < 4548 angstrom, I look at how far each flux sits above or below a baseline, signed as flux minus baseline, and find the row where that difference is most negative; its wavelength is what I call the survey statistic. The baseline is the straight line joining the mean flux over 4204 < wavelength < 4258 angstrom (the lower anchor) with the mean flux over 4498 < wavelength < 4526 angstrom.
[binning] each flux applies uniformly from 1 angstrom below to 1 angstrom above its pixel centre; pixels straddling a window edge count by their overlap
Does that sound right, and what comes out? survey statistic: 4533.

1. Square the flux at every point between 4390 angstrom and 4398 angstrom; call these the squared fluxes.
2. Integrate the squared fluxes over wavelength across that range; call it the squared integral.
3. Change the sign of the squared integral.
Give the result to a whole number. -552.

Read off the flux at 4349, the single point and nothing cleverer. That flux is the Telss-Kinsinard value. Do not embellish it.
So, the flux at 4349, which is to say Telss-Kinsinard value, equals 7.62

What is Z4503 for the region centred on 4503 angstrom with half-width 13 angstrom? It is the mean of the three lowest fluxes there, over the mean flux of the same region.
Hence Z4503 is 0.990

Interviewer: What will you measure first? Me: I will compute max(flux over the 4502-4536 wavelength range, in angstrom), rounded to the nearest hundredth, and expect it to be 8.14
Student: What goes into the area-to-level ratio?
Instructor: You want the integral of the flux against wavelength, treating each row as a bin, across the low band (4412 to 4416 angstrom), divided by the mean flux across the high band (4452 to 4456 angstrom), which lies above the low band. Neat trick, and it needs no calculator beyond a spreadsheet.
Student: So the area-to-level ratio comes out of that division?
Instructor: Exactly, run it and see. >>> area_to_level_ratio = 4.00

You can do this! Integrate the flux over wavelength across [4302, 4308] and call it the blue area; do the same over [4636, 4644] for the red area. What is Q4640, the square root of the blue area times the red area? 56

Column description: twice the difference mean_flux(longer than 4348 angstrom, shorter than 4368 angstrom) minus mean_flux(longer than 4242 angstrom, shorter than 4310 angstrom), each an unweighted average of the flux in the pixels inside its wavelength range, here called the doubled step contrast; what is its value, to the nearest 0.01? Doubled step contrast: -0.27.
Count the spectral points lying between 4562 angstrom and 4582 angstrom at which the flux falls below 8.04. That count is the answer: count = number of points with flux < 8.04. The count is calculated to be 4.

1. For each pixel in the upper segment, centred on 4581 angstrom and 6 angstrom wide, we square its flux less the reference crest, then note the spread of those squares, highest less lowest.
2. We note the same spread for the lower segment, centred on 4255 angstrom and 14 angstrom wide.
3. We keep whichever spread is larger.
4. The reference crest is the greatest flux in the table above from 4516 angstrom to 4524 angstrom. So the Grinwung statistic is 0.019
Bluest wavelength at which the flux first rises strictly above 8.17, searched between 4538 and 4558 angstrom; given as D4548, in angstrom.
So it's 4539 angstrom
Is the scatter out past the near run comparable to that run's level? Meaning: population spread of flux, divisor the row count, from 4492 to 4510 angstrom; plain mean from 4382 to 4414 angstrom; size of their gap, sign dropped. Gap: 8.130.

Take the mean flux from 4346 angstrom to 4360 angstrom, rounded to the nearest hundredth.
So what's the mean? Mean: 7.92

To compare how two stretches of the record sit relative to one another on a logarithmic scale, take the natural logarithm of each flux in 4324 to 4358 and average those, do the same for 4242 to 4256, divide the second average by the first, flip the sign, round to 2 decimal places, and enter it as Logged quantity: -1.06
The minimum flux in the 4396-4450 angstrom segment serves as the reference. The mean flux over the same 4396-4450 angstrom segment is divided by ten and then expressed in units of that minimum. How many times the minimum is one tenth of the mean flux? 0.1026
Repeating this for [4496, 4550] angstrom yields 0.1014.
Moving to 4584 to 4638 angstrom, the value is 0.1015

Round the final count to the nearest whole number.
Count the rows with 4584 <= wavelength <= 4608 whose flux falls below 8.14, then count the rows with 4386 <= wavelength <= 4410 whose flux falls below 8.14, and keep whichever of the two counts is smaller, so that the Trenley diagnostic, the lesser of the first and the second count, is 7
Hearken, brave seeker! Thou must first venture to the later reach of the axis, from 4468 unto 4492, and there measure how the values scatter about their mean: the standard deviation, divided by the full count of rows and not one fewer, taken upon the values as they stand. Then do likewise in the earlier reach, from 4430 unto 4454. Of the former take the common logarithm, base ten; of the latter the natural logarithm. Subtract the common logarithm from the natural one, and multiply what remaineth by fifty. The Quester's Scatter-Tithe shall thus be -69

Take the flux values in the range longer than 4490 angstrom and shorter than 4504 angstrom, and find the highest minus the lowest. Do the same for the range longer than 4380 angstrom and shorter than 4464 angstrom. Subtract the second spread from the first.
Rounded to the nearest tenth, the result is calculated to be -0.5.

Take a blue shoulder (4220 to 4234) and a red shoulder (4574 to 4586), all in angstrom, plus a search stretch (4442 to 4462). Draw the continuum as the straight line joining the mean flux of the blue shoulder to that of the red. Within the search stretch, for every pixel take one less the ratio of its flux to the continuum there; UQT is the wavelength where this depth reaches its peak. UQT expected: 4443 angstrom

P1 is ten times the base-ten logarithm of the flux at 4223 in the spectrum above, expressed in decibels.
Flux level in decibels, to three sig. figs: 9.25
